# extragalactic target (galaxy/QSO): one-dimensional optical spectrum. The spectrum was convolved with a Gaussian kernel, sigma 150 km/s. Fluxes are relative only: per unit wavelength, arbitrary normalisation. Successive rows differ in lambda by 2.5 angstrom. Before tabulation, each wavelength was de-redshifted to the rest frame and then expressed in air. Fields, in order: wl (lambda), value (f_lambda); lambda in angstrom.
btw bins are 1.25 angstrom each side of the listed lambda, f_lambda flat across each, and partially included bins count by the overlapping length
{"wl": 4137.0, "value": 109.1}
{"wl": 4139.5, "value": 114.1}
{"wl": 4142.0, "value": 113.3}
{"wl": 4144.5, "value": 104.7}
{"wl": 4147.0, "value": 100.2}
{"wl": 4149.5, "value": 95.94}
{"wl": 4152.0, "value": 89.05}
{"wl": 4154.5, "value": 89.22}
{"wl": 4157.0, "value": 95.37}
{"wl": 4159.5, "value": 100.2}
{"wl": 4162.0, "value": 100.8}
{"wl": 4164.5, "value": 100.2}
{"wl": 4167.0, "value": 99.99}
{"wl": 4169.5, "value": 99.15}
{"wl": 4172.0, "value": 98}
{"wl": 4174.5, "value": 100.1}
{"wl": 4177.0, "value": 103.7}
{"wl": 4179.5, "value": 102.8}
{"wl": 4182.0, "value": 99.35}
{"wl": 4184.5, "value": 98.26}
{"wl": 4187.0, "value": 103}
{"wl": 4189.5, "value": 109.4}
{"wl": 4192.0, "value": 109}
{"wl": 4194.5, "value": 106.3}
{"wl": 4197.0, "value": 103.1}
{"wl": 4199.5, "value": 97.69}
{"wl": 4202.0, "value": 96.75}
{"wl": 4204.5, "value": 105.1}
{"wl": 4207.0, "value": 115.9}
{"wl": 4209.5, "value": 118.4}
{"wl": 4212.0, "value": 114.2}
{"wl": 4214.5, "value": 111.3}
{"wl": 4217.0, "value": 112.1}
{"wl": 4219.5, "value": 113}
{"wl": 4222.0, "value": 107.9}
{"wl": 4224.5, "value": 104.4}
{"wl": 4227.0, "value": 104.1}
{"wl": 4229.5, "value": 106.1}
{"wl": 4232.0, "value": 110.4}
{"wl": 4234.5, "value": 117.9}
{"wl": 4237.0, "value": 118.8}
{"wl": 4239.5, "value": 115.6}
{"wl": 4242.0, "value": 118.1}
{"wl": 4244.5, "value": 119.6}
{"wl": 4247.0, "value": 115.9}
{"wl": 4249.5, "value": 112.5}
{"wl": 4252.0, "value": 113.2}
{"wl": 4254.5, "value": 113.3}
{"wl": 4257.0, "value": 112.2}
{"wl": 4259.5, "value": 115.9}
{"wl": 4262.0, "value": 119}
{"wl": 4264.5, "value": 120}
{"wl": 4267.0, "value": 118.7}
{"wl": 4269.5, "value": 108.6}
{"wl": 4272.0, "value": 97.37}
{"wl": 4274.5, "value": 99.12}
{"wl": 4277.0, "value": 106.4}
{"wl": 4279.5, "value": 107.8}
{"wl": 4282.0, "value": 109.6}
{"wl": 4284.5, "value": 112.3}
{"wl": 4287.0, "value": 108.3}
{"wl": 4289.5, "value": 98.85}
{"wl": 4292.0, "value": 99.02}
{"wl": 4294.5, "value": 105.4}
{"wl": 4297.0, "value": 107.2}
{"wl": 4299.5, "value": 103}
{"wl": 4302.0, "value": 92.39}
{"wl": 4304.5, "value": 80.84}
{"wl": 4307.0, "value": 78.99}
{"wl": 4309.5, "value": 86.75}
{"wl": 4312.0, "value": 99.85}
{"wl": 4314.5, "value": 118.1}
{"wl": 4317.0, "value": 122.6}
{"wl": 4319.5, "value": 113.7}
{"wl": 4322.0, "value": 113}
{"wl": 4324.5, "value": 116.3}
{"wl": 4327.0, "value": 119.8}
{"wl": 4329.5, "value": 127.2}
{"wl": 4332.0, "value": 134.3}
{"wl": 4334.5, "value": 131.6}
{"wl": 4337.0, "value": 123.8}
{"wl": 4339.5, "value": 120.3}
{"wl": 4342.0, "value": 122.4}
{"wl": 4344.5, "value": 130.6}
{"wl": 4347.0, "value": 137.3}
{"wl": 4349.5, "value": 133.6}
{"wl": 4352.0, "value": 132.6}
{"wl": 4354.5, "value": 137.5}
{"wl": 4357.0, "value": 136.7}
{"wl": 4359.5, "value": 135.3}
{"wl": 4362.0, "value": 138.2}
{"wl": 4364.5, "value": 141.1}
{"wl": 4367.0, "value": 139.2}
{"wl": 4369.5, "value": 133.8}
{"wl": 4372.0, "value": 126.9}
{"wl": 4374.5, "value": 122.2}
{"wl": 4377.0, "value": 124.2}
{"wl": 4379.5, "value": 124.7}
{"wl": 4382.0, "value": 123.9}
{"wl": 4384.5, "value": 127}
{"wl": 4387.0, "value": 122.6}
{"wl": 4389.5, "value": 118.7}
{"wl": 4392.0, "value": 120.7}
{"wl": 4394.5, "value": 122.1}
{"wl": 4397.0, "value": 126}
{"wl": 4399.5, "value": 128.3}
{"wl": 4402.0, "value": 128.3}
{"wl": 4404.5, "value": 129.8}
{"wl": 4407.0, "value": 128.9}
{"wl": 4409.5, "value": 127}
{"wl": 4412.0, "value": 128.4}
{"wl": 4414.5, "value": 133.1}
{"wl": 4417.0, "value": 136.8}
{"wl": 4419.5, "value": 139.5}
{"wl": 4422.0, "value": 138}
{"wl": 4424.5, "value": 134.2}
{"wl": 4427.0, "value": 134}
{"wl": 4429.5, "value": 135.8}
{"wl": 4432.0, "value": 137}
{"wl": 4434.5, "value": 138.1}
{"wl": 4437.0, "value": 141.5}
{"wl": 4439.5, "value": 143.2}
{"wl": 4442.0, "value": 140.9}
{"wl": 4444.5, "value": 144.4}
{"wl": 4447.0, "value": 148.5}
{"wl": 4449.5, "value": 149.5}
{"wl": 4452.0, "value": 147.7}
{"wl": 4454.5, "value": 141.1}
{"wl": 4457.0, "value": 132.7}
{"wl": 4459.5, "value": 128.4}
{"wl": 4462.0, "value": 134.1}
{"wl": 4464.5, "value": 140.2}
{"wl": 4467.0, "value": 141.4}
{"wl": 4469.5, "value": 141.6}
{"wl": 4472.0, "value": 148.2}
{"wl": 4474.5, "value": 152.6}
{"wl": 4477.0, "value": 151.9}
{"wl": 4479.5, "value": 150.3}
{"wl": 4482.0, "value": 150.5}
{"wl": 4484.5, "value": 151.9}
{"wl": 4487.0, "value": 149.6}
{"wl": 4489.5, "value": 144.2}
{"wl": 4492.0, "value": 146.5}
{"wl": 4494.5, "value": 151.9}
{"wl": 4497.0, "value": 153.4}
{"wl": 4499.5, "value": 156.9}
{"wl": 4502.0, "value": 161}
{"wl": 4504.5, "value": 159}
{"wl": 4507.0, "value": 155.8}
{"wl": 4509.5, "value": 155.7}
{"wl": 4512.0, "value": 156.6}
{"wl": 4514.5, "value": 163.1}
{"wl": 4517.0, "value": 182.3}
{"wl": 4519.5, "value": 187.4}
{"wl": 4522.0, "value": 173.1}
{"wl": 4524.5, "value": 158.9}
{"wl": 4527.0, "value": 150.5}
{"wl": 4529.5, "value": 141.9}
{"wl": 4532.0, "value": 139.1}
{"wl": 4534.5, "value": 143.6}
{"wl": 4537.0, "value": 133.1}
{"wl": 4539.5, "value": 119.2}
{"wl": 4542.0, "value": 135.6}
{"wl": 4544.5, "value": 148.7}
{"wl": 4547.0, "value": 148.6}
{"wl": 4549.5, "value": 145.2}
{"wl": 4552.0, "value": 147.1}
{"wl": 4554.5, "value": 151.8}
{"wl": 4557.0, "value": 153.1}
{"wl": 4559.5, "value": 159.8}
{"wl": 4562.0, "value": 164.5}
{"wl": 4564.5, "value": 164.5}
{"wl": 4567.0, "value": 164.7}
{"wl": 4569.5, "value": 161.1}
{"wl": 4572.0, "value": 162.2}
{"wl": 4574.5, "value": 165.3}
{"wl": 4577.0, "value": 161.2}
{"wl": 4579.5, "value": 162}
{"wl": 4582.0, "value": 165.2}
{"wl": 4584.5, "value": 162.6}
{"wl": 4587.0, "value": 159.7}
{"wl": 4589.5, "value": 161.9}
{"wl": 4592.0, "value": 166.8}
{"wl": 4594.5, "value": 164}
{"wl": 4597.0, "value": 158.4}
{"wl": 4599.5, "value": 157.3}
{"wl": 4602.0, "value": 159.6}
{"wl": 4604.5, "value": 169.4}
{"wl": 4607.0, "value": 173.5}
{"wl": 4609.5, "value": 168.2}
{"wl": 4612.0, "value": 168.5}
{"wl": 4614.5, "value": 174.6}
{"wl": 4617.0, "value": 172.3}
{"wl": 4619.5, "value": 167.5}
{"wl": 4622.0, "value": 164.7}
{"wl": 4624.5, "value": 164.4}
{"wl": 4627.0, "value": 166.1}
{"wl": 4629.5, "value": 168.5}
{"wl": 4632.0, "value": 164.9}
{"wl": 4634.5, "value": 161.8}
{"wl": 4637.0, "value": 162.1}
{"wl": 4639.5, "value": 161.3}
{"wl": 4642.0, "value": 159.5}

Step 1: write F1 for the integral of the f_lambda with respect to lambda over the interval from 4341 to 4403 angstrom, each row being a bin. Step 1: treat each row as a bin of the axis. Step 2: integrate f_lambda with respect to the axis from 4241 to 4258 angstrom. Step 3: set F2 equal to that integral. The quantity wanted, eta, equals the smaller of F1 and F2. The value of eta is 1954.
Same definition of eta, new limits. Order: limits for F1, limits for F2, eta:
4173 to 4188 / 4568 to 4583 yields 1517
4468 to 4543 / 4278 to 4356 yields 8873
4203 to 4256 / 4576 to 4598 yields 3575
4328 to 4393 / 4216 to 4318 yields 8416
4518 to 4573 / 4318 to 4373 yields 7112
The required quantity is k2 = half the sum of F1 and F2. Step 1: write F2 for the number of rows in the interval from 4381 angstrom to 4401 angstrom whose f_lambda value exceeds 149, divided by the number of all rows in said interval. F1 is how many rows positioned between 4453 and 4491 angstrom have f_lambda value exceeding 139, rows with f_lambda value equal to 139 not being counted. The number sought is 6.0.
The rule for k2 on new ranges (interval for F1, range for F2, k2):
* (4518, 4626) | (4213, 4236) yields 20.0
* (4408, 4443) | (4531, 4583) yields 2.3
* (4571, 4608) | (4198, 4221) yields 7.5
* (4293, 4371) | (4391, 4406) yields 1.0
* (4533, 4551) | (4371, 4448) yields 2.0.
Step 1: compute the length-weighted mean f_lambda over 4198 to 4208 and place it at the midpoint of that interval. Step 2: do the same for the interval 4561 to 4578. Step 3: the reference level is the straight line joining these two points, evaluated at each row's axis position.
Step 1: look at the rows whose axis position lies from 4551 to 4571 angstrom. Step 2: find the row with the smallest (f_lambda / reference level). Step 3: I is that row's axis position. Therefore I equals 4552.0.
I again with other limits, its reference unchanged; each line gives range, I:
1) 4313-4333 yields 4322.0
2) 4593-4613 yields 4599.5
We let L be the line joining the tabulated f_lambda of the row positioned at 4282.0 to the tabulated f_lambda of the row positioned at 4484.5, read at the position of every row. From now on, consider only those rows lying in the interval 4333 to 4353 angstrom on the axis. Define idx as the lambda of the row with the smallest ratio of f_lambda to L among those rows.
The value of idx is 4339.5 angstrom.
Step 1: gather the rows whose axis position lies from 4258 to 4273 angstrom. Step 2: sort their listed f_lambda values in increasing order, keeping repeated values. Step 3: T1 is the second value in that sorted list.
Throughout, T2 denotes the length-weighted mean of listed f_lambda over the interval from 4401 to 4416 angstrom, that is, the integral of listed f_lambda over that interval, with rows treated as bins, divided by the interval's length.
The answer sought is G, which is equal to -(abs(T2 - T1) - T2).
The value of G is 109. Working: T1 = 108.6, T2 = 129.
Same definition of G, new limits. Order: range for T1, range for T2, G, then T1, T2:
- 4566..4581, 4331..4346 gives 93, 161.2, 127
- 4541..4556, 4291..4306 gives 50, 145.2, 98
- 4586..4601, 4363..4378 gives 105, 158.4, 131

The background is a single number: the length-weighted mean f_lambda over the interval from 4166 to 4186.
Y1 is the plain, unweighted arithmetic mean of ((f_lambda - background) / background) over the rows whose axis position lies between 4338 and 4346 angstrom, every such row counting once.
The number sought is 0.24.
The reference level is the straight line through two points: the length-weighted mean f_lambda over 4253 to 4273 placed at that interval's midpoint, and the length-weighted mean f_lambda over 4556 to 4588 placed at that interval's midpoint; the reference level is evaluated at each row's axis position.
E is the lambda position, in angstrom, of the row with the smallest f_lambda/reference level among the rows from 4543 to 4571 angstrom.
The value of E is 4549.5 angstrom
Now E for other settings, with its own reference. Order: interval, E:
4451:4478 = 4459.5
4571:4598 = 4597.0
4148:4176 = 4154.5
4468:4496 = 4489.5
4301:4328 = 4307.0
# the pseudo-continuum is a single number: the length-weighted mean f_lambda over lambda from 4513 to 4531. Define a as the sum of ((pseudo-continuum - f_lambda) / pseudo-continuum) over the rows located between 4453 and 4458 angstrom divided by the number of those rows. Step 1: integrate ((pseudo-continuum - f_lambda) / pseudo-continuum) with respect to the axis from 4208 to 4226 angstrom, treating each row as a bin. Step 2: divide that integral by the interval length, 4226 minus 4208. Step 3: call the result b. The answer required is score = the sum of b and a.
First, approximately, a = 0.17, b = 0.32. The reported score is 0.49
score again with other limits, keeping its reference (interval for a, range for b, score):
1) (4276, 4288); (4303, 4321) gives 0.73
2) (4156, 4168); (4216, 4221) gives 0.72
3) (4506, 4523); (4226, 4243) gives 0.30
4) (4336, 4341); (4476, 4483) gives 0.34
